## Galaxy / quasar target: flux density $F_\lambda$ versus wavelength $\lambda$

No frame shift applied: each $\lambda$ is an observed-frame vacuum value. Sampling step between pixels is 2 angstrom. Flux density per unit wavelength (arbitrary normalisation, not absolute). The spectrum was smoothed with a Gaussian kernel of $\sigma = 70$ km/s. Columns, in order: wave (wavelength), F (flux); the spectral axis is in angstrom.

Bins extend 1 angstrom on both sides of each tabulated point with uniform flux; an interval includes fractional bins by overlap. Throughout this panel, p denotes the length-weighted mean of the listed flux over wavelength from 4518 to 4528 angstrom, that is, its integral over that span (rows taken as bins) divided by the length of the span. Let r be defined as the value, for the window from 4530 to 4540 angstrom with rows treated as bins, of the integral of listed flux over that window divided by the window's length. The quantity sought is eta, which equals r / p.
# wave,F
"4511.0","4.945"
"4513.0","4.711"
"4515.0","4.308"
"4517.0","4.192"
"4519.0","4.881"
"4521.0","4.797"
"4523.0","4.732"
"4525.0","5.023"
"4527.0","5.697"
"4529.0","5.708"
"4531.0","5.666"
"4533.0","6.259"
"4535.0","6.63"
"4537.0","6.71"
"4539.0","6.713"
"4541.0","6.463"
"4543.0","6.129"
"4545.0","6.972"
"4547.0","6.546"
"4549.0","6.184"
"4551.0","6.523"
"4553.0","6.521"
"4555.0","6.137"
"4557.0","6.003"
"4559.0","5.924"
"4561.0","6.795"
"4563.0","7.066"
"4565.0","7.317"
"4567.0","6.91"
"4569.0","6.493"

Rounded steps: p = 5.0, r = 6.4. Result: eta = 1.3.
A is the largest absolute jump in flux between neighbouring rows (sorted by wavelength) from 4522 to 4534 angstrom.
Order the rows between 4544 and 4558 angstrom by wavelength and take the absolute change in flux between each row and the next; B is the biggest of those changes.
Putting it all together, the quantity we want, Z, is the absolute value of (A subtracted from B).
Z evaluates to 0.25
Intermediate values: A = 0.67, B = 0.43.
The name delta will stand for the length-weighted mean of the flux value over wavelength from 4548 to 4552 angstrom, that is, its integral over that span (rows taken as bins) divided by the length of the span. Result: 6.4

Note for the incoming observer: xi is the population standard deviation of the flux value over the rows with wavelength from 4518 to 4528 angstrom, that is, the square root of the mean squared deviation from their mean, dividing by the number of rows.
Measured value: 0.35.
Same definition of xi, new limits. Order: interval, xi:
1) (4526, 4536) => 0.39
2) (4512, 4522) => 0.28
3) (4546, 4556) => 0.18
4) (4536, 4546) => 0.28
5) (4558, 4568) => 0.47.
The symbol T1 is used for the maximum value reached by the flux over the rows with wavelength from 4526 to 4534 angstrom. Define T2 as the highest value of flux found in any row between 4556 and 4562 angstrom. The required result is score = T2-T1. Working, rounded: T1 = 6.259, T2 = 6.795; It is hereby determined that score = 0.5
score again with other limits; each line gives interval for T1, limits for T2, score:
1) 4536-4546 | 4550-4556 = -0.4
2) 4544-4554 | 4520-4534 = -0.7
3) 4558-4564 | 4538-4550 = -0.1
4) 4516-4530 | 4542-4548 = 1.3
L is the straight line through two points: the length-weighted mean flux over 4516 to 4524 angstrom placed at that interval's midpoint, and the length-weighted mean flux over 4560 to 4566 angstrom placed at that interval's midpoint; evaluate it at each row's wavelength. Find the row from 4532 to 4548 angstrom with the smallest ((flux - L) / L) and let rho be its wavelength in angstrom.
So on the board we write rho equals 4543.0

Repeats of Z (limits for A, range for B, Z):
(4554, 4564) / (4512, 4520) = 0.18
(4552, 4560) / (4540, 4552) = 0.46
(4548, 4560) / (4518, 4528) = 0.29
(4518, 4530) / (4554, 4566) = 0.20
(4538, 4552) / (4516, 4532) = 0.15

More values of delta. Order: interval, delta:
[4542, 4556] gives 6.4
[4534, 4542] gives 6.6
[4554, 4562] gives 6.2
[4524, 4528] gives 5.4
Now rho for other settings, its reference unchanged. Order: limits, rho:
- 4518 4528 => 4523.0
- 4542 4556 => 4555.0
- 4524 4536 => 4525.0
